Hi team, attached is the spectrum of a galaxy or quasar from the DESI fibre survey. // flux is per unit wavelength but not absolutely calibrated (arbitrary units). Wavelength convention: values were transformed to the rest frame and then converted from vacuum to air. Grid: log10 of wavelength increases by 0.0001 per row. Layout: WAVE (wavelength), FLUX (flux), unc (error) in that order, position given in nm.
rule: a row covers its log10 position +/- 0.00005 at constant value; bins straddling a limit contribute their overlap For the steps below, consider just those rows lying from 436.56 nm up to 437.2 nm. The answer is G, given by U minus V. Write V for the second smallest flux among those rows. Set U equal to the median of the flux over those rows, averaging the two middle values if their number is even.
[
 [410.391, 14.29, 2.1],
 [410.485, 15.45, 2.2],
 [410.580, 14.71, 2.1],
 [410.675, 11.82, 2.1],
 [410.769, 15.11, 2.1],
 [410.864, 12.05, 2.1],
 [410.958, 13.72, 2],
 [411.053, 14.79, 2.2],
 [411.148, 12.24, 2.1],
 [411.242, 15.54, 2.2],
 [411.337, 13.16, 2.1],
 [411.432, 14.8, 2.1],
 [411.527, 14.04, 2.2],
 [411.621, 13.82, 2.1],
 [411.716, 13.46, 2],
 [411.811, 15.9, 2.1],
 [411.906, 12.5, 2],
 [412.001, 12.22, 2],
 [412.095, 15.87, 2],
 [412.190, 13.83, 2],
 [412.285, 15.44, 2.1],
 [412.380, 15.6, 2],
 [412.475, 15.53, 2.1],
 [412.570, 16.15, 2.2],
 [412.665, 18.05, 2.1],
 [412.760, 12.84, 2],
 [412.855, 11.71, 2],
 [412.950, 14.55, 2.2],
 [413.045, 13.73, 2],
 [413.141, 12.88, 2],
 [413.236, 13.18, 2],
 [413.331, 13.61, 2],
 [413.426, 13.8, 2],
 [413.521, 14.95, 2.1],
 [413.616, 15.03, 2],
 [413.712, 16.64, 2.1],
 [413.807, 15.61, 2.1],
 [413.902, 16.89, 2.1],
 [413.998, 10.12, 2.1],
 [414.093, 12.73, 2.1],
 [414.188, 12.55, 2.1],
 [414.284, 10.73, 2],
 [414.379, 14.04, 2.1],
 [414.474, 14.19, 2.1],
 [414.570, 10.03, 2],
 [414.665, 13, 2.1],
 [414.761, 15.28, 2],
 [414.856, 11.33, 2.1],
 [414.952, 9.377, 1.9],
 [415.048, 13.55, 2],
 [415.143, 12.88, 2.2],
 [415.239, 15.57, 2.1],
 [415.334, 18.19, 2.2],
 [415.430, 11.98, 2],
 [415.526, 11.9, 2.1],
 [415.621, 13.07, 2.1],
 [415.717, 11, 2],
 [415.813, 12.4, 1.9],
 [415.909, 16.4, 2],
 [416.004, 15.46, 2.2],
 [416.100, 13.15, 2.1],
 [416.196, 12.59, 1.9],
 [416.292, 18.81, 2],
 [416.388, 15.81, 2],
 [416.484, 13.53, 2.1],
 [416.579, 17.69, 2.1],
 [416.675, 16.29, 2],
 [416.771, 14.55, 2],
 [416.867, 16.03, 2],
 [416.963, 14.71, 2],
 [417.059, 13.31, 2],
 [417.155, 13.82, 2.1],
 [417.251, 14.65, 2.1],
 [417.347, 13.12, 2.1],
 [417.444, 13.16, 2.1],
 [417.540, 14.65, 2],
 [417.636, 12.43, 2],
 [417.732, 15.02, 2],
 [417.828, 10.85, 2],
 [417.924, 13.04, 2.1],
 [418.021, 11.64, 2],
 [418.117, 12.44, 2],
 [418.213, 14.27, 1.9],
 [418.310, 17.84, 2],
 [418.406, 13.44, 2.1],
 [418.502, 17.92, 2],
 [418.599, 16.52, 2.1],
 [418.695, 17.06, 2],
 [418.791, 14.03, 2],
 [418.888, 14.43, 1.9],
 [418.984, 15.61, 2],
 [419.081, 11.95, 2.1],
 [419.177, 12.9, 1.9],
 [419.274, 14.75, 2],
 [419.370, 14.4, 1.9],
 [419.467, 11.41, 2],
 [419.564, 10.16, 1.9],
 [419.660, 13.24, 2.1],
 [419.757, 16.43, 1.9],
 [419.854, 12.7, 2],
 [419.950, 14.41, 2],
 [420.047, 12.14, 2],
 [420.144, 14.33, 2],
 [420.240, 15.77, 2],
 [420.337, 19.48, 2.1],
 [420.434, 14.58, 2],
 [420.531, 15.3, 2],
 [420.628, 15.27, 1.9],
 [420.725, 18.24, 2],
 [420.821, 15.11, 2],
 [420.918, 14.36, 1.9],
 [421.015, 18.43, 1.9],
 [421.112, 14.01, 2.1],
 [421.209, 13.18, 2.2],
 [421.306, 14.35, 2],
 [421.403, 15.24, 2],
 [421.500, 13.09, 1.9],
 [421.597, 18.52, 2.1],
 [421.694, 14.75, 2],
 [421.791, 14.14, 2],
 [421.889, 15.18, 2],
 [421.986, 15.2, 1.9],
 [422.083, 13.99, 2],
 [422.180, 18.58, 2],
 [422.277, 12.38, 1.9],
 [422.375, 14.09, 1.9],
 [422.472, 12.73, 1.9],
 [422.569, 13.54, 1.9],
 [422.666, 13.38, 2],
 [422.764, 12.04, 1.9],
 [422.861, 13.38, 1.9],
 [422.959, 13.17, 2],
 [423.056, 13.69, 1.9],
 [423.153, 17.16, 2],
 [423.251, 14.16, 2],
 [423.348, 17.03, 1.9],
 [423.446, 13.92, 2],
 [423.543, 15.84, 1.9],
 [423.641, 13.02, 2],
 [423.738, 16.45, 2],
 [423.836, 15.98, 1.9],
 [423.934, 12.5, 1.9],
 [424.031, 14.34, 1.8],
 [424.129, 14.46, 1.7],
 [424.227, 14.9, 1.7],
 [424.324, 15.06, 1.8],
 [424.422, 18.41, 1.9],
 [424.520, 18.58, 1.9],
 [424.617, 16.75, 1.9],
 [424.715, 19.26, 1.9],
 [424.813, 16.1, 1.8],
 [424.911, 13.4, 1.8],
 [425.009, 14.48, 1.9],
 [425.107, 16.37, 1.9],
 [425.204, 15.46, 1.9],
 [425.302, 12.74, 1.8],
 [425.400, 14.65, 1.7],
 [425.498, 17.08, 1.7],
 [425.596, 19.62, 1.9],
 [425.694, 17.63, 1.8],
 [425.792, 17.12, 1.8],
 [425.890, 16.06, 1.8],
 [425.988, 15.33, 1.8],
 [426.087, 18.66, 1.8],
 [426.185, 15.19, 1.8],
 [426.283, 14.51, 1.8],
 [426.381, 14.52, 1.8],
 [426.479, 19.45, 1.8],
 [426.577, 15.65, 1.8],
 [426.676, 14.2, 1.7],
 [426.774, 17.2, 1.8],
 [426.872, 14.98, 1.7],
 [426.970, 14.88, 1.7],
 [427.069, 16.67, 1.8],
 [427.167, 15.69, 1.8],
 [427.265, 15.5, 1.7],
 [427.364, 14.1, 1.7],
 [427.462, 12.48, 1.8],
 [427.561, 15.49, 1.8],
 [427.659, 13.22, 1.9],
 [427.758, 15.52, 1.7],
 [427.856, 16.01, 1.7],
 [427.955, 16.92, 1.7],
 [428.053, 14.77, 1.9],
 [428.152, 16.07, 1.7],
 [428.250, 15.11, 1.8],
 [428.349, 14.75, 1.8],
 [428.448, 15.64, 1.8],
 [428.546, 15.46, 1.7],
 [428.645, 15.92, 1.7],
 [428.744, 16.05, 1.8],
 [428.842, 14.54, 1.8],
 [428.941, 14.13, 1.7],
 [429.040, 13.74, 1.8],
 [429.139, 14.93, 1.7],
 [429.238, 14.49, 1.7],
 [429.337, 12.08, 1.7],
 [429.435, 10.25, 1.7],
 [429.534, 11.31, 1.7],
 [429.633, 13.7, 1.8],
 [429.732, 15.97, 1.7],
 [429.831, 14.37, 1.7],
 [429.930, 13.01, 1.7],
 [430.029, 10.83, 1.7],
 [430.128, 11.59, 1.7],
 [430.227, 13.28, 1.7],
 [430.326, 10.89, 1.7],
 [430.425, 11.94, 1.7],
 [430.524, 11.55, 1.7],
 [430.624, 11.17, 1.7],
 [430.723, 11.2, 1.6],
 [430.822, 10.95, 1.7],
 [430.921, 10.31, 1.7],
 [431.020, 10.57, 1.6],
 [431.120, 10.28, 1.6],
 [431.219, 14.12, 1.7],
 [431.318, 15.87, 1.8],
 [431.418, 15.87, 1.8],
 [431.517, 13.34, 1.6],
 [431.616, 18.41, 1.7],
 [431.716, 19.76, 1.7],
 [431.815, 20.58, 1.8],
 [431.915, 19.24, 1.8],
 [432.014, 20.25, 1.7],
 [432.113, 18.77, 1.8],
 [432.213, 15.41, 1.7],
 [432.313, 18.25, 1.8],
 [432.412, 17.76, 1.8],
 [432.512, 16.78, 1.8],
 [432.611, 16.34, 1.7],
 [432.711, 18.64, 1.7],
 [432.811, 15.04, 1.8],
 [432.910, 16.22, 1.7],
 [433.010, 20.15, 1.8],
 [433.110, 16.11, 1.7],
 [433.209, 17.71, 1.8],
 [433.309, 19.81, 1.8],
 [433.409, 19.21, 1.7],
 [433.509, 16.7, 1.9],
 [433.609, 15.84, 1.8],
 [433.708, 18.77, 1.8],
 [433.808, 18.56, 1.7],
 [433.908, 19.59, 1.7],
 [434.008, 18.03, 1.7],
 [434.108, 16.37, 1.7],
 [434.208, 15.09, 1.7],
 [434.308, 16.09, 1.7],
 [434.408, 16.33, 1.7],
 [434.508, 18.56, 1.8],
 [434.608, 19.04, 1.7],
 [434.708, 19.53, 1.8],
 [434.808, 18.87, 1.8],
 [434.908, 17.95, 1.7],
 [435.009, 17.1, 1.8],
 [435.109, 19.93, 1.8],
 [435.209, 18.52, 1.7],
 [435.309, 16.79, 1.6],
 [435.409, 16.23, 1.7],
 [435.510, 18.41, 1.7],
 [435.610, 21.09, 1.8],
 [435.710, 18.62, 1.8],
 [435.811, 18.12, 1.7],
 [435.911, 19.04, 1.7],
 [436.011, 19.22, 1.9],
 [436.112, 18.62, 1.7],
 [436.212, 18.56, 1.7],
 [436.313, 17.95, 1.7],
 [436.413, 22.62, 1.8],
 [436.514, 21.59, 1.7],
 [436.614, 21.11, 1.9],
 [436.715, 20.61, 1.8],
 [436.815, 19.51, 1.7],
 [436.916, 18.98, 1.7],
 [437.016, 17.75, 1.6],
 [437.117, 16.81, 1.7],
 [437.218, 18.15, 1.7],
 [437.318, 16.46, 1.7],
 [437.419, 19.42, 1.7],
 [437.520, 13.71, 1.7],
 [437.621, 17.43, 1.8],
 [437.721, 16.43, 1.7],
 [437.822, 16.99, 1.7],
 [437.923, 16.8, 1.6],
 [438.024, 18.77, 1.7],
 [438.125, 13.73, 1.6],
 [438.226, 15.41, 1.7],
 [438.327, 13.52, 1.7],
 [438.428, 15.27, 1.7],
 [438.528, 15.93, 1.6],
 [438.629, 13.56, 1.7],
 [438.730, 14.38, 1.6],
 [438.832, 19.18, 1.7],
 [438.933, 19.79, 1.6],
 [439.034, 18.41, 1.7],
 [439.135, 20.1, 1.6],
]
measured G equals 1.5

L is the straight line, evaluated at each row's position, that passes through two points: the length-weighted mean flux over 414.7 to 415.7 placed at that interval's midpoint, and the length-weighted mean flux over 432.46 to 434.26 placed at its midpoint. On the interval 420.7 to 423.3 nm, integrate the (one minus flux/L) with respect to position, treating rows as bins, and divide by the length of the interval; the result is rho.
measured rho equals 0.012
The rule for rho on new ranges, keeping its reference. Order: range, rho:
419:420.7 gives 0.012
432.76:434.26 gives -0.001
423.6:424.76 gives -0.031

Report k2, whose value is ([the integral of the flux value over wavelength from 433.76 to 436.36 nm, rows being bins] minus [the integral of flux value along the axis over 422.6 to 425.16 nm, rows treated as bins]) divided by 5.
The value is 1.7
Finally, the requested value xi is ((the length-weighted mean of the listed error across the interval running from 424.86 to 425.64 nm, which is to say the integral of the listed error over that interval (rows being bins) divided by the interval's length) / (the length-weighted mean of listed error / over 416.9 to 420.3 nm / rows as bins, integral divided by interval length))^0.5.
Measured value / 0.95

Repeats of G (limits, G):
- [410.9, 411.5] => 1.1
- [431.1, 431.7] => 1.7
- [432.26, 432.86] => 0.9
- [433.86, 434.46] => 0.3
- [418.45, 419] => 1.6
